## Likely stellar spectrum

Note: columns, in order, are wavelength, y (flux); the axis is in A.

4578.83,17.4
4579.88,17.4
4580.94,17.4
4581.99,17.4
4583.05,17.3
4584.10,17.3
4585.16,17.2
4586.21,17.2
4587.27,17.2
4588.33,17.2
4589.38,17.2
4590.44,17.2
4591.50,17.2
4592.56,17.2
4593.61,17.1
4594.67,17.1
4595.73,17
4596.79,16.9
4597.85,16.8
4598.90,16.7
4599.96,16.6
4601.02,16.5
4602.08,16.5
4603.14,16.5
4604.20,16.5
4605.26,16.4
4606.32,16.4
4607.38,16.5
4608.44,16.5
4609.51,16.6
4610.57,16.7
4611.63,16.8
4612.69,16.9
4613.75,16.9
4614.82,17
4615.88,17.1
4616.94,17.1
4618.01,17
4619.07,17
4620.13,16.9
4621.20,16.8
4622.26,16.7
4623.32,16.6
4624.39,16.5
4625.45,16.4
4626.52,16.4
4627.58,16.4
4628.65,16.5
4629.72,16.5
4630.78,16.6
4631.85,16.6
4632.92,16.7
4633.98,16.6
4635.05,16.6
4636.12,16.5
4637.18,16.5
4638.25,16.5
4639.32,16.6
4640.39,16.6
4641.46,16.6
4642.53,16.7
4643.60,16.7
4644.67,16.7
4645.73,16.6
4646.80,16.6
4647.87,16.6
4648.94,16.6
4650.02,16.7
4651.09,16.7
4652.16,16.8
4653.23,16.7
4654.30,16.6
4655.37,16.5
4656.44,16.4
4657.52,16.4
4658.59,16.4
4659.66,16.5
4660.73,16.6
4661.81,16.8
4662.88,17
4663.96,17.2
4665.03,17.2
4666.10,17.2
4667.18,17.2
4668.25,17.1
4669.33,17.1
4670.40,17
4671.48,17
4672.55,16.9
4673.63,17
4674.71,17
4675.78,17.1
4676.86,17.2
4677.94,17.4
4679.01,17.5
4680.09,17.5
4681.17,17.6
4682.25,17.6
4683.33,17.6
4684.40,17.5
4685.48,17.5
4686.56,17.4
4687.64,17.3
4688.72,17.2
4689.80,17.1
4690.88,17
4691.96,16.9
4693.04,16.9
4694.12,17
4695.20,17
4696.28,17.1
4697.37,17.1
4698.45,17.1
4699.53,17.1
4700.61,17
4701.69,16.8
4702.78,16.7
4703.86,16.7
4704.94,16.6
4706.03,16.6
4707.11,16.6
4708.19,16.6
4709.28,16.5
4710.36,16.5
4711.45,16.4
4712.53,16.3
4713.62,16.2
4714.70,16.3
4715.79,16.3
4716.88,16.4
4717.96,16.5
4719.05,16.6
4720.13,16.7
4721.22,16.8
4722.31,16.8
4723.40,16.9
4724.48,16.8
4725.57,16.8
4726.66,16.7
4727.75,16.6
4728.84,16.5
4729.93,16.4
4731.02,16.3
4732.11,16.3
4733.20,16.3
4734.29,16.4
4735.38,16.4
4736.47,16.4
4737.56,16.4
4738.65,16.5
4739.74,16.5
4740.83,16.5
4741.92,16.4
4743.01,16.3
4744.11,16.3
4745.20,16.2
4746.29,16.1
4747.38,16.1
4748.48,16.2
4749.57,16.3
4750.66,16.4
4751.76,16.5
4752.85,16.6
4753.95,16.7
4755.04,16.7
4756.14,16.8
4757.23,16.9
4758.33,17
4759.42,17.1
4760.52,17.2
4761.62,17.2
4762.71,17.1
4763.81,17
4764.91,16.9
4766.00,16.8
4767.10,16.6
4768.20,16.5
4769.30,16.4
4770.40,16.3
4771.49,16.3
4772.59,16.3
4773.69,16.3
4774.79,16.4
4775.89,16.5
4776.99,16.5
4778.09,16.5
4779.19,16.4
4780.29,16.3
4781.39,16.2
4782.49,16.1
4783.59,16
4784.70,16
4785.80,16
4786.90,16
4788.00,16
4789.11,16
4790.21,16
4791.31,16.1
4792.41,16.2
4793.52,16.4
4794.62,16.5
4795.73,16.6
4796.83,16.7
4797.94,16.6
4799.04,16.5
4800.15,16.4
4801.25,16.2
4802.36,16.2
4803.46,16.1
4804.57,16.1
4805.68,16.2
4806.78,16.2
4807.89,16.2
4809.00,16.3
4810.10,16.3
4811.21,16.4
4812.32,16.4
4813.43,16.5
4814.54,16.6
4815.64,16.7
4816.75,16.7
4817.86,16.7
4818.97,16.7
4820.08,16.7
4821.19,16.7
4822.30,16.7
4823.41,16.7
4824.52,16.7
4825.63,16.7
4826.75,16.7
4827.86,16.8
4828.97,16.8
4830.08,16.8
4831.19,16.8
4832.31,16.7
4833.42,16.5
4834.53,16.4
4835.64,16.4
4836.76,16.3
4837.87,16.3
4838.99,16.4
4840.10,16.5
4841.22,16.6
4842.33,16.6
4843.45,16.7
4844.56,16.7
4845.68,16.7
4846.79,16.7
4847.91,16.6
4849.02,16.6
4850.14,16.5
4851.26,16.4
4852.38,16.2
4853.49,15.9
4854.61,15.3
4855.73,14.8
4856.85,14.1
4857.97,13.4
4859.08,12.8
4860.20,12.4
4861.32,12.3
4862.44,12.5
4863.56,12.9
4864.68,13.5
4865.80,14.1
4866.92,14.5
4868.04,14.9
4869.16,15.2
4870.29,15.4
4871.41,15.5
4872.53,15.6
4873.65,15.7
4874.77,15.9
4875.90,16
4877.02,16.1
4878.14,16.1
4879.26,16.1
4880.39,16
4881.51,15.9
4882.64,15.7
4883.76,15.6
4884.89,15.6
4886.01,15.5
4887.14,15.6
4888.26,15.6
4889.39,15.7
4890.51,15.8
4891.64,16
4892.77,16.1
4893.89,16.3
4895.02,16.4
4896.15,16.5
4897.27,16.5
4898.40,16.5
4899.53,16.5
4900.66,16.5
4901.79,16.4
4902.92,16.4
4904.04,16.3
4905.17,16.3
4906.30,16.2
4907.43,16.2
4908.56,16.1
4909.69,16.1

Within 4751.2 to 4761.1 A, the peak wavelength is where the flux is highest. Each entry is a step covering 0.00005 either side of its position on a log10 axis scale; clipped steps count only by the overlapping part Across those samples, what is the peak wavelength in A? 4760.52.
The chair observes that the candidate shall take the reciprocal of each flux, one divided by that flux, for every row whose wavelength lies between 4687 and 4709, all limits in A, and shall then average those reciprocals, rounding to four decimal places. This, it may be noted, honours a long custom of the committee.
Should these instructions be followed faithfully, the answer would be 0.0591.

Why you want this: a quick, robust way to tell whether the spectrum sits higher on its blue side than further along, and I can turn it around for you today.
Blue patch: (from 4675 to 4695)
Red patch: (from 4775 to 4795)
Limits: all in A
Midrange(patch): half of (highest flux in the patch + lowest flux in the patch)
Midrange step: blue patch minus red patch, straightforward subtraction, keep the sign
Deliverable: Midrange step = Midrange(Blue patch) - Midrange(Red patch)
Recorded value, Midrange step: 1.0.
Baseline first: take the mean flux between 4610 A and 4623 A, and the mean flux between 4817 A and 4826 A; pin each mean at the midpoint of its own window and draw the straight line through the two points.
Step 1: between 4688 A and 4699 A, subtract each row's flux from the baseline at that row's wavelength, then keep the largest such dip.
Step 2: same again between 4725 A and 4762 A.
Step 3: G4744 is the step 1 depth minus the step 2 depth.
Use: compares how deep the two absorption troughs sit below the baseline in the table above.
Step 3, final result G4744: -0.7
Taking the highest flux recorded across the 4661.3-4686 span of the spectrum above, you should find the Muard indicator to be 17.6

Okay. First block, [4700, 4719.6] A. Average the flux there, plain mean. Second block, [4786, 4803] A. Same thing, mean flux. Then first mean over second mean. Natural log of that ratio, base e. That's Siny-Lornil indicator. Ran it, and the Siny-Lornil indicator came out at 0.015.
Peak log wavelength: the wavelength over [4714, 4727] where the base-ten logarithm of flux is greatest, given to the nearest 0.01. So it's 4723.40 A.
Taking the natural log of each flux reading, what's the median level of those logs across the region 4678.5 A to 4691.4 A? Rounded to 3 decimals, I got 2.862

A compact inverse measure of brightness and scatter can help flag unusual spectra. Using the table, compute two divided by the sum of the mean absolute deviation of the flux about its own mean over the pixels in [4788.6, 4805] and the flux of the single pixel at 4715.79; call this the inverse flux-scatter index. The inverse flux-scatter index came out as 0.121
